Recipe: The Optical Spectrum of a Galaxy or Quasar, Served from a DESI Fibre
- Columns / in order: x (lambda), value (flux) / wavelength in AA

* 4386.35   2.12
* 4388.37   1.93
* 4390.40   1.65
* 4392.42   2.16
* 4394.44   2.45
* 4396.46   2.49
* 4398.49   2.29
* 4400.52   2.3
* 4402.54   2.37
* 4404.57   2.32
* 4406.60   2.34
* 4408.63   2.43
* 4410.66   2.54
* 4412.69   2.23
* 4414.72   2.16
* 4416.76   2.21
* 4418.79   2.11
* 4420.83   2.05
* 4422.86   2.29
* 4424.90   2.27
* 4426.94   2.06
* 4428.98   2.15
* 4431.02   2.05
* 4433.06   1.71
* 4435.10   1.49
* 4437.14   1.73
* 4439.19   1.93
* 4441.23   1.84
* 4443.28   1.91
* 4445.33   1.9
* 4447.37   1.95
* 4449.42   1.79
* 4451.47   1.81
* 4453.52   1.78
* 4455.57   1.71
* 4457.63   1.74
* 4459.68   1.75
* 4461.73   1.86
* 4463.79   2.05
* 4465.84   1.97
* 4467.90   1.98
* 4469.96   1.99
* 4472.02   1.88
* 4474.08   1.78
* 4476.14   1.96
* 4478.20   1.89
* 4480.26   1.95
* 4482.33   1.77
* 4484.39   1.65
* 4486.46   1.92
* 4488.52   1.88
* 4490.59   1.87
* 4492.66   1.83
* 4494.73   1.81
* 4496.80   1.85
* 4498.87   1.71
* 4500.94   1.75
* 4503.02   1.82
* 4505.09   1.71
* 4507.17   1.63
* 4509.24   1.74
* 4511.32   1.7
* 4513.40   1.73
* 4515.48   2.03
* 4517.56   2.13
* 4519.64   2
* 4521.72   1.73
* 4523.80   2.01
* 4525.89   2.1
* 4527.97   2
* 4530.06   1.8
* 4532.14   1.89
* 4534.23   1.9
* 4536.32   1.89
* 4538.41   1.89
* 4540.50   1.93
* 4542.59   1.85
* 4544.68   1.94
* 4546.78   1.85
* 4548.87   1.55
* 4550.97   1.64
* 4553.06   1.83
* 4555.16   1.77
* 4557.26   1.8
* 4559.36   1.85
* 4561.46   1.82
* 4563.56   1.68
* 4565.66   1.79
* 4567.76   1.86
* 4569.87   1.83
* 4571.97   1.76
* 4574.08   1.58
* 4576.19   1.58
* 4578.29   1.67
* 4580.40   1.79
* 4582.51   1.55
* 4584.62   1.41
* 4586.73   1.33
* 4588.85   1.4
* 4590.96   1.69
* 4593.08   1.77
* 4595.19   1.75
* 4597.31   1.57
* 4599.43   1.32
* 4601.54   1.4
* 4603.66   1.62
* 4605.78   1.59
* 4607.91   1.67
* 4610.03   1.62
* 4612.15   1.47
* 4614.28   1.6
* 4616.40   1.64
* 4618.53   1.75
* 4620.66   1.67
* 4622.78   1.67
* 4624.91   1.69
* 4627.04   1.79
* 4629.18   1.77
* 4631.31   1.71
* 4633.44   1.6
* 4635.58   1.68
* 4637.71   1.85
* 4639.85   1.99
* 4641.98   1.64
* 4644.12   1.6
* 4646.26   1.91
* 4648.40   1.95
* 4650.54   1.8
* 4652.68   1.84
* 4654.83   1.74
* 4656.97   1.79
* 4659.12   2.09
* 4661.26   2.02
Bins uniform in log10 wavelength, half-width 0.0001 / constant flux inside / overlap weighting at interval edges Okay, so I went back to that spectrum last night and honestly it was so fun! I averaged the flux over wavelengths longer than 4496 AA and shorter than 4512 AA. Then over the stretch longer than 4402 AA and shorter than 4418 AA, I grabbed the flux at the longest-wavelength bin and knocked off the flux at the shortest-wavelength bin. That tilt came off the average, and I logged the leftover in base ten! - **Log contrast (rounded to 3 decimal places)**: 0.278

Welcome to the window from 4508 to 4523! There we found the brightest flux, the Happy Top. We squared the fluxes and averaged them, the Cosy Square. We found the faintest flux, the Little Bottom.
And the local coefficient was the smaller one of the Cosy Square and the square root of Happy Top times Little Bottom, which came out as 1.90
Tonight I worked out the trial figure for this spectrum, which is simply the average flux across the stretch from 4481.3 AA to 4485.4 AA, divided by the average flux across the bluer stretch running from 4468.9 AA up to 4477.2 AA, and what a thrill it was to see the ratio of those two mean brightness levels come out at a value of 0.90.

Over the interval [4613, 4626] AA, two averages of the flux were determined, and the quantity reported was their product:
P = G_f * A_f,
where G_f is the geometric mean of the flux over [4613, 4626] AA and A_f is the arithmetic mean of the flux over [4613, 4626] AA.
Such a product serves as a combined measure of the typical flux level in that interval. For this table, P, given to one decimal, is 2.8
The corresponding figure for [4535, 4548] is 3.6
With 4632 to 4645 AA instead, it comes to 3.0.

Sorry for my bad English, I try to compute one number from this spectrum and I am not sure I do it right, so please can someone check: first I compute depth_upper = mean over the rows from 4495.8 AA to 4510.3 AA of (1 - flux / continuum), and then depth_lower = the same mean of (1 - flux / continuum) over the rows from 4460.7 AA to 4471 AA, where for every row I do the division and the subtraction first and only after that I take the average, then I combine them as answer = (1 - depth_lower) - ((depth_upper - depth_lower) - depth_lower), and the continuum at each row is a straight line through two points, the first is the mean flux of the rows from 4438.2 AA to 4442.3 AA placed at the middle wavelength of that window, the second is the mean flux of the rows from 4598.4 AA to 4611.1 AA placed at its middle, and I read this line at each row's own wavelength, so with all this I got 0.92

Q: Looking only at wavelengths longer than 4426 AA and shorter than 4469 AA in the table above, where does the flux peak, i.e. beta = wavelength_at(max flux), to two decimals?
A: 4428.98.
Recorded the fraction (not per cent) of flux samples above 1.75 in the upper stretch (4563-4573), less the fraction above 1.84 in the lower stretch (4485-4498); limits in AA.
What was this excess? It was 0.13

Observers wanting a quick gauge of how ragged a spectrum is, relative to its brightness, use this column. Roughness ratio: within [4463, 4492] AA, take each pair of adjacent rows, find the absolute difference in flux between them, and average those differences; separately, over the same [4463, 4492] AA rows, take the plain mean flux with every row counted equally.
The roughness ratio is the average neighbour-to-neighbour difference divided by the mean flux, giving 0.050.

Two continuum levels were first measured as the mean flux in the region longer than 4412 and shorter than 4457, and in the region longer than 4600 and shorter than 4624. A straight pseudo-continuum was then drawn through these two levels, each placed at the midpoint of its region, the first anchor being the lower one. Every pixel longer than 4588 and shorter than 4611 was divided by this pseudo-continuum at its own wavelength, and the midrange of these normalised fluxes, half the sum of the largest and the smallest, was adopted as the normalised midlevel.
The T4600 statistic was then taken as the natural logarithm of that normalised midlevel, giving -0.06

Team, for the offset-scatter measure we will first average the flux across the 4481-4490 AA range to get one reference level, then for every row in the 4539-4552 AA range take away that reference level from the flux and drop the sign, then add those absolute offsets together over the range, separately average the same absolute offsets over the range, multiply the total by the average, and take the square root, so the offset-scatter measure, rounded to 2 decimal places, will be 0.31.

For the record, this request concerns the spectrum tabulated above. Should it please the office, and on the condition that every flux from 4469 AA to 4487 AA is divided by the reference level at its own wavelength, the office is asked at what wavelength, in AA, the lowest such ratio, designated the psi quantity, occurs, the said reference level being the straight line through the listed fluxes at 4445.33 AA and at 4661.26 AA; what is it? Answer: 4484.39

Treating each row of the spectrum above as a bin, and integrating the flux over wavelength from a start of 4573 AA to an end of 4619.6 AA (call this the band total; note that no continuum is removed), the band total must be 74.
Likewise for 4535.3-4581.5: 82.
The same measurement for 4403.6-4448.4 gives 93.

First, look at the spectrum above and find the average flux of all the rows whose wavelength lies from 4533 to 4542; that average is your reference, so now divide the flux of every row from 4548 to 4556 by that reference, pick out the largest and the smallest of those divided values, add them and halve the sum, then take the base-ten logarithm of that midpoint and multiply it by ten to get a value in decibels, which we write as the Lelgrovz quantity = -0.51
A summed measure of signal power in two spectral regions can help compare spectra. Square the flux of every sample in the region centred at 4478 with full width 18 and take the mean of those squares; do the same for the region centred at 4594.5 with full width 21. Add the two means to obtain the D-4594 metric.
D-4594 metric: 5.85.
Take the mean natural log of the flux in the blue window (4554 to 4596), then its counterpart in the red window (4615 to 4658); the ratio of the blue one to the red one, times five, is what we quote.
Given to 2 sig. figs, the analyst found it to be 4.6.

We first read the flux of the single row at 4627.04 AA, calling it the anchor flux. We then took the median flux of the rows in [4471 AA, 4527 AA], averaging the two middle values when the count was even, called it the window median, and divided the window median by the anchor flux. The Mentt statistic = 1.02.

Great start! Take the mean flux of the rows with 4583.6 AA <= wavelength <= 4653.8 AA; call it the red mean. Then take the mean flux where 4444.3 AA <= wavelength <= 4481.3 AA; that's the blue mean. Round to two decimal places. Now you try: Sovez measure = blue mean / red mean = 1.13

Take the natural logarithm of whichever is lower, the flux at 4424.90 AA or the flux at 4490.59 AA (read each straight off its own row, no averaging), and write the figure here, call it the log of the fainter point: 0.63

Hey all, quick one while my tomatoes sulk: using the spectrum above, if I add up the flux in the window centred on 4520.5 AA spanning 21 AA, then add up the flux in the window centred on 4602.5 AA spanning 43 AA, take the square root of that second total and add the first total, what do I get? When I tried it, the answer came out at 24.8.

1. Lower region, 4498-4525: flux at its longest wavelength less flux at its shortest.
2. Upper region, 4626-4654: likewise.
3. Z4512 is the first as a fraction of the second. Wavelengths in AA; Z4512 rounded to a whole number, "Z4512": 6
